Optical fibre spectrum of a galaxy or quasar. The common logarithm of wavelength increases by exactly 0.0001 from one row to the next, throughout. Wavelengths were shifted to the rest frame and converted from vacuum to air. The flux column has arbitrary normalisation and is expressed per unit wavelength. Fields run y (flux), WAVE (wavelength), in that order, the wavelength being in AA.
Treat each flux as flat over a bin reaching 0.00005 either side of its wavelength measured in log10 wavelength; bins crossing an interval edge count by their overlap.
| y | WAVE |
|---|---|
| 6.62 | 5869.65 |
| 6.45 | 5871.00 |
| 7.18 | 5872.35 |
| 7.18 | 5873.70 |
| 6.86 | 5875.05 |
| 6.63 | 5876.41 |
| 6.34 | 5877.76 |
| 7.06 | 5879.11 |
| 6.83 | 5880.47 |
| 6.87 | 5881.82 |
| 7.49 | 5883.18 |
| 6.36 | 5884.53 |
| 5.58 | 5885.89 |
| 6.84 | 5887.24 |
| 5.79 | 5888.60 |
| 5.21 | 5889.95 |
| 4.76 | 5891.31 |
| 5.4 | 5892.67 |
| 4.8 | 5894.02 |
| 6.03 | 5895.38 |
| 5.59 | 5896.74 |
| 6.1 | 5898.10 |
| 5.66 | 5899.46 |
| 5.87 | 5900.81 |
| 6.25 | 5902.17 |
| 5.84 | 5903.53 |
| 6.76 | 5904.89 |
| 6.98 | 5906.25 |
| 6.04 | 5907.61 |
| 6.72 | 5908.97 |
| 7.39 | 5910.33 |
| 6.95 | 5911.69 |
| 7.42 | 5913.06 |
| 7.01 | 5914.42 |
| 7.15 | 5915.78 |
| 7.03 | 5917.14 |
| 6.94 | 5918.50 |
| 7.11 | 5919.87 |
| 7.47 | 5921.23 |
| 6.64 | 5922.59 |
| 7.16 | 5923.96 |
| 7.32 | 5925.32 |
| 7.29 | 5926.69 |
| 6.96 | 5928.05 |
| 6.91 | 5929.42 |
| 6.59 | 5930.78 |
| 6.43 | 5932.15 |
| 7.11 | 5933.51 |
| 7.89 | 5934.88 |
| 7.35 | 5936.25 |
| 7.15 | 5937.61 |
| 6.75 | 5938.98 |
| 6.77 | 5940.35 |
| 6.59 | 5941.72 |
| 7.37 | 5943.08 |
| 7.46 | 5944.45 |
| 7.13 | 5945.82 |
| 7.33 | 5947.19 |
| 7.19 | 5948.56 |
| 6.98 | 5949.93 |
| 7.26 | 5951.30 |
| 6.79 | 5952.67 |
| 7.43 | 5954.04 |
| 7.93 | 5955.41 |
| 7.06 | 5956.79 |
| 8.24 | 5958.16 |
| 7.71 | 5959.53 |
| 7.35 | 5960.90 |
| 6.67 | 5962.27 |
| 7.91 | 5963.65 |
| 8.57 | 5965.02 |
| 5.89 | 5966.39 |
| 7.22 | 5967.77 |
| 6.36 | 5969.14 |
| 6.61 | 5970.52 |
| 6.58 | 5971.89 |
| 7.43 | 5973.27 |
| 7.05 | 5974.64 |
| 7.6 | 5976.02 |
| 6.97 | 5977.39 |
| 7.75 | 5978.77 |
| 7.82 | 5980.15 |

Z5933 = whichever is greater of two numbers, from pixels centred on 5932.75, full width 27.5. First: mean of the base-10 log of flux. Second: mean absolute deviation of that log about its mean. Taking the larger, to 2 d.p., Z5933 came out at 0.85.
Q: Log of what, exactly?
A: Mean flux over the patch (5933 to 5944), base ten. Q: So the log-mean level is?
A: 0.85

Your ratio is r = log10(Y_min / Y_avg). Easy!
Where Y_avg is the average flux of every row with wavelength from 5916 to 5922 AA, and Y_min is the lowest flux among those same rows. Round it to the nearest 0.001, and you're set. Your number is -0.012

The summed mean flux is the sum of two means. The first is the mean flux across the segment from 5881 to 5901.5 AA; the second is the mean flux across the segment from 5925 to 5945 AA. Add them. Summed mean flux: 12.95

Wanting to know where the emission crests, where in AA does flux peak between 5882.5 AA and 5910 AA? 5883.18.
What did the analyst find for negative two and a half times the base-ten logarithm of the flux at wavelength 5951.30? -2.15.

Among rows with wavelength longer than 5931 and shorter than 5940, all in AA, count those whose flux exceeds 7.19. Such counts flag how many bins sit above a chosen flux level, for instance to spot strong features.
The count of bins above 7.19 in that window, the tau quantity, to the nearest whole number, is 2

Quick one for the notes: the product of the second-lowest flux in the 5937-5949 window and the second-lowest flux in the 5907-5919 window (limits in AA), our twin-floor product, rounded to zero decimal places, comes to 45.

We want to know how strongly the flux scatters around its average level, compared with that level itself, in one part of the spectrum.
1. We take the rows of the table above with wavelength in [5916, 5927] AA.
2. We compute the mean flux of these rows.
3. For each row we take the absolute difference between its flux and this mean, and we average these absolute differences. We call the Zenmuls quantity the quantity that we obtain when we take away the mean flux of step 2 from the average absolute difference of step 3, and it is -6.9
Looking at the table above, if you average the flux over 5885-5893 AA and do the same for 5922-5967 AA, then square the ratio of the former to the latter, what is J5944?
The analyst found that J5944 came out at 0.61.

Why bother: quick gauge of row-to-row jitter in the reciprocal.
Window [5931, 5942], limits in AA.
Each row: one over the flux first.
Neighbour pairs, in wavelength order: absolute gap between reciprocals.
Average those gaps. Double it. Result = 0.0156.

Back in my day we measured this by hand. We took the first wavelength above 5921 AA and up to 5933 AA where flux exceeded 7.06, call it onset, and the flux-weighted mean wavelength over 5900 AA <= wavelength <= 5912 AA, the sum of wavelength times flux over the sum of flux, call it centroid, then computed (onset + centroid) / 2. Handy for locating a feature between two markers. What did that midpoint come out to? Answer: 5913.8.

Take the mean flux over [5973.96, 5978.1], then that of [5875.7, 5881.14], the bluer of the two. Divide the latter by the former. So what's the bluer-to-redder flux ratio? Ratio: 0.93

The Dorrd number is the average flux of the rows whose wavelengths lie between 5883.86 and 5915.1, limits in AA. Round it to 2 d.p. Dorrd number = 6.15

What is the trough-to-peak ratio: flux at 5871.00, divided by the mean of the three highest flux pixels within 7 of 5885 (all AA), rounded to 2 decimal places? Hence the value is 0.90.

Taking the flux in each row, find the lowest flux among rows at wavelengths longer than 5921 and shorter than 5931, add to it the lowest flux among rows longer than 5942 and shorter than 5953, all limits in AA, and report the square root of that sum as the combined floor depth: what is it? 3.66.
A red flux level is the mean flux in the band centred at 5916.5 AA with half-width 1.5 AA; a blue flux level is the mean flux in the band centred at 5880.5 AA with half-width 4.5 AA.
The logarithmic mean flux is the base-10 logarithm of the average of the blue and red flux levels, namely 0.842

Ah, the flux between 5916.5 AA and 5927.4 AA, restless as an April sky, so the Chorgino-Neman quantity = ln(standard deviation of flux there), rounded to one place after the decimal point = -1.4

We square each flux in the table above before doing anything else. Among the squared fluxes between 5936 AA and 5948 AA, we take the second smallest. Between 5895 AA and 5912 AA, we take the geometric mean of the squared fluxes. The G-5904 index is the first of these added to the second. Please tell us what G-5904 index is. 85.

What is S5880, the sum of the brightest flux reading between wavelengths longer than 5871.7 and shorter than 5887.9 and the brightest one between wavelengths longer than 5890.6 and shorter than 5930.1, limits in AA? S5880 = 15.0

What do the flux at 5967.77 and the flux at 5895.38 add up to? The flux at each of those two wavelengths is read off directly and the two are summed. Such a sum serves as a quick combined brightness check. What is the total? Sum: 13.25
